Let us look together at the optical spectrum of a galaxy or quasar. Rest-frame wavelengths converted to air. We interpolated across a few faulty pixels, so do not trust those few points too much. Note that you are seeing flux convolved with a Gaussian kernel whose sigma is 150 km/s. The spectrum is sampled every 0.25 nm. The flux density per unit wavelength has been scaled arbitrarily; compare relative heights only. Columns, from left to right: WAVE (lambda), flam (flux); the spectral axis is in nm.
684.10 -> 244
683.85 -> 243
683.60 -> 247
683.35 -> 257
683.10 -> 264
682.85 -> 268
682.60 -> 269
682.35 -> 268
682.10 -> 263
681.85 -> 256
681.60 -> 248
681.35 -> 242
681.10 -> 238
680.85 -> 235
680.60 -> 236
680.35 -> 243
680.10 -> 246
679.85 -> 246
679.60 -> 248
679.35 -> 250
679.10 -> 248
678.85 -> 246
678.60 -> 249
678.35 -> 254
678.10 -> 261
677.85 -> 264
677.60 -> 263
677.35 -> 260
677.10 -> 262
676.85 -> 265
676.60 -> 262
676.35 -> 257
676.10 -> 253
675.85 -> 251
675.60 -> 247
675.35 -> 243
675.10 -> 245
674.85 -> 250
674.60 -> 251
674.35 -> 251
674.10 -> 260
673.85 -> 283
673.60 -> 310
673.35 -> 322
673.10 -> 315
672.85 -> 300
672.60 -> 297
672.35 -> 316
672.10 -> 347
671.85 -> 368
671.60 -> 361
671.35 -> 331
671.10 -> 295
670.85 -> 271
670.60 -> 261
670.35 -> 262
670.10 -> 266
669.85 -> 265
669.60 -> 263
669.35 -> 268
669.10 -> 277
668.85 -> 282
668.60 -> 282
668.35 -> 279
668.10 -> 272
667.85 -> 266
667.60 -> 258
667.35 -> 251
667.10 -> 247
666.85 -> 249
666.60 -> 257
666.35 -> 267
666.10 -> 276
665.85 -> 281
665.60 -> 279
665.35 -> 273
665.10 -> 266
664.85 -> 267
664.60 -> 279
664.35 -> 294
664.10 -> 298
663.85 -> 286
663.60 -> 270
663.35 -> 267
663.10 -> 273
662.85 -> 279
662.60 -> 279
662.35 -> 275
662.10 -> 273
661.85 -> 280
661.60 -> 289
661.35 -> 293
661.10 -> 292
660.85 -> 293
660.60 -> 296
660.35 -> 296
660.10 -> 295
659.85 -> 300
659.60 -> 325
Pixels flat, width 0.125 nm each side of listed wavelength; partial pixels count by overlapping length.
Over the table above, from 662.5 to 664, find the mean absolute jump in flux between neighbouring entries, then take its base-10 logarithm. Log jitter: 0.79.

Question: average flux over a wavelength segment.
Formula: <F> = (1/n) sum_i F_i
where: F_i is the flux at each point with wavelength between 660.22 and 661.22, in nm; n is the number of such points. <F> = 294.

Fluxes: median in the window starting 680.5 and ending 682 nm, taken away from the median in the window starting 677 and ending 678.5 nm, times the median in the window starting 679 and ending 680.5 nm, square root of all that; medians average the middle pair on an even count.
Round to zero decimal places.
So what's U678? 73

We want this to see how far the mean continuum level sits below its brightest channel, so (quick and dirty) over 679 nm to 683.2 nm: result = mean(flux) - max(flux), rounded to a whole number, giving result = -18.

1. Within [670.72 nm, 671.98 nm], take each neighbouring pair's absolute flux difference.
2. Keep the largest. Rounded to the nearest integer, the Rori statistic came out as 36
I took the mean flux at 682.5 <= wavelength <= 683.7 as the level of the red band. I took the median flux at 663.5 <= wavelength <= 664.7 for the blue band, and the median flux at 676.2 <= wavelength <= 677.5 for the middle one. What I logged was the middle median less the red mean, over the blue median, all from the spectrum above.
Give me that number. 0.00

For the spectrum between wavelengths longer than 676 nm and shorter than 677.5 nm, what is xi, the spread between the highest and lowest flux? 12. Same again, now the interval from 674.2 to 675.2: 6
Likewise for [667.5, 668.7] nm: 24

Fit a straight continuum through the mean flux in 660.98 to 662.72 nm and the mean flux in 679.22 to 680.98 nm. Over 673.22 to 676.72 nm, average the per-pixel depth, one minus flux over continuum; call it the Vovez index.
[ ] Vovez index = -0.03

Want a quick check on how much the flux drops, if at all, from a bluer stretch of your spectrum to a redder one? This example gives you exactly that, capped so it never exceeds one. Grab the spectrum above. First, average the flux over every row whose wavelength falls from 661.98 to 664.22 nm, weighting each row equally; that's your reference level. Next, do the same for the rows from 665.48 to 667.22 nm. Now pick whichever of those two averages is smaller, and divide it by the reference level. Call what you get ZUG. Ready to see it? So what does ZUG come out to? 0.95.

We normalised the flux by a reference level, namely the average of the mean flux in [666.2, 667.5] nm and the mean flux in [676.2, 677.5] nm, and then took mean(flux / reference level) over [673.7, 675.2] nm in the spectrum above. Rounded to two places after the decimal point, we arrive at 1.00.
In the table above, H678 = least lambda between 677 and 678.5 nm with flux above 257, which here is 677.10 nm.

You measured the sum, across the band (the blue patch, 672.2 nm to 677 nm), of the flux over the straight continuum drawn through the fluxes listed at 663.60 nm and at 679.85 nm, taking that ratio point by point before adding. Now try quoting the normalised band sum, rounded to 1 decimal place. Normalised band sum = 20.4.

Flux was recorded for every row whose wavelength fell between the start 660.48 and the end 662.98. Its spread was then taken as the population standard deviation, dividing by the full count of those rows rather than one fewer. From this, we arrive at 8.1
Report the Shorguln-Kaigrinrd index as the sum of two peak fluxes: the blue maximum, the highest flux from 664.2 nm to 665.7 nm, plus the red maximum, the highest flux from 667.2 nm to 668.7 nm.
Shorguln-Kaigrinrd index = 576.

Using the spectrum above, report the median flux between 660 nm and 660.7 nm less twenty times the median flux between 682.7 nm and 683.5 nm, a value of -4984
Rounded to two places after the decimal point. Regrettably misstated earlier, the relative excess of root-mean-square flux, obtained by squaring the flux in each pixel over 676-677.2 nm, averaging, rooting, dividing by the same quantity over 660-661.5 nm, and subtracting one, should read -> -0.12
